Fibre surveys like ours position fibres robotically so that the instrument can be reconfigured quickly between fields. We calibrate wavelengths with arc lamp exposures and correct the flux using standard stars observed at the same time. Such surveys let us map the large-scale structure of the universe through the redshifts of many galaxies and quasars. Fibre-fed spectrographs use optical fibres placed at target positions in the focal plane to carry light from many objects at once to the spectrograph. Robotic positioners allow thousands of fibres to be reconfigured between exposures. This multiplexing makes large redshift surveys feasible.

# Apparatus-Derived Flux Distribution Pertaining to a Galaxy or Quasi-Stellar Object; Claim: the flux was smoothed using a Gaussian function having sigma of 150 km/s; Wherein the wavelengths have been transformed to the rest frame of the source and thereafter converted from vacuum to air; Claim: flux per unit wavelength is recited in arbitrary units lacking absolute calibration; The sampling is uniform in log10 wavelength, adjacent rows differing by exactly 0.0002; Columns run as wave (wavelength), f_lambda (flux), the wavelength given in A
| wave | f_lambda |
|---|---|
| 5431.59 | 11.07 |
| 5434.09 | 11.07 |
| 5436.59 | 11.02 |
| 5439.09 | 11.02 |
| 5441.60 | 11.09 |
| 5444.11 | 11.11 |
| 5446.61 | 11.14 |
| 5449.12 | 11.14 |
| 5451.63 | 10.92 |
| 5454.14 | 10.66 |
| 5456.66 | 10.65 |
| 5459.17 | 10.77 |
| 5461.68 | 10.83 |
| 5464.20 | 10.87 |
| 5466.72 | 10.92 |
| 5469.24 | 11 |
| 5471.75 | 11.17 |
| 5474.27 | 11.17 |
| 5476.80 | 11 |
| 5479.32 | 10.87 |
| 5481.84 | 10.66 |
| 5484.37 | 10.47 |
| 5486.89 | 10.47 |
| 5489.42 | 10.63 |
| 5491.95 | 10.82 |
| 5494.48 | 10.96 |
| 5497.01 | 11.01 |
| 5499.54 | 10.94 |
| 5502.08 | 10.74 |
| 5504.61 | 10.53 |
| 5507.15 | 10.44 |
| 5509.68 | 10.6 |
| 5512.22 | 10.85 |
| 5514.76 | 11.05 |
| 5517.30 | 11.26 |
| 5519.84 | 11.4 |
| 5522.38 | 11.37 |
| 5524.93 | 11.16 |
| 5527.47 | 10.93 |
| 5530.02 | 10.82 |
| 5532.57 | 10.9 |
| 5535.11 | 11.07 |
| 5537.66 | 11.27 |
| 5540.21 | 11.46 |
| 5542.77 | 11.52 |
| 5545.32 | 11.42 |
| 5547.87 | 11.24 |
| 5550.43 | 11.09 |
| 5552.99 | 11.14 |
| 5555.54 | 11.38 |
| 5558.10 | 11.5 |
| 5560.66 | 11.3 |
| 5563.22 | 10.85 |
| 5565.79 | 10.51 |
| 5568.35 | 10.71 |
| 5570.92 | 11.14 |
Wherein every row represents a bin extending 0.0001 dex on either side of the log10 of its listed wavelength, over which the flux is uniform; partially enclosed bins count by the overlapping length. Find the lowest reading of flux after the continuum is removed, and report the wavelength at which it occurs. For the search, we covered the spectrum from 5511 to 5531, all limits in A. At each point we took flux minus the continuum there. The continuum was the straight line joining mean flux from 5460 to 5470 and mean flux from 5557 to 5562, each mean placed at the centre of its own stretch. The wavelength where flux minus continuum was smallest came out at 5530.02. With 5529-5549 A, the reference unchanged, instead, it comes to 5530.02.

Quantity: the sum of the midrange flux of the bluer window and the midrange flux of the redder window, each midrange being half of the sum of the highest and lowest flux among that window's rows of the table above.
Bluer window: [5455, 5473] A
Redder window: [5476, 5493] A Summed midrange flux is 21.6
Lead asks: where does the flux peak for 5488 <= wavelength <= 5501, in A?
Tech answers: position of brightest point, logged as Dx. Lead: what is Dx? 5497.01 A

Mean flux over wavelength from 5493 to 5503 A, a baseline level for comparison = 10.9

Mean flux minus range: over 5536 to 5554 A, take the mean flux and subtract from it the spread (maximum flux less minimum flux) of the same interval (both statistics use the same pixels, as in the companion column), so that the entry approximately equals 10.9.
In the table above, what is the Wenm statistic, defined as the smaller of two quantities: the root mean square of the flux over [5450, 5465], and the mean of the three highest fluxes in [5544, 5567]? 10.8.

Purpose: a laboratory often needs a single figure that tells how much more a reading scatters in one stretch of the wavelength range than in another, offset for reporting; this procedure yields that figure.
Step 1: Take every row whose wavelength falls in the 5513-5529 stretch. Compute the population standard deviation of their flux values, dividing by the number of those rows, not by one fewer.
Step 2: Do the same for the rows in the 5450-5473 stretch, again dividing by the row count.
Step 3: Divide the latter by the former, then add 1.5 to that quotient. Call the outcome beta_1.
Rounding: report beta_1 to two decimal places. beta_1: 2.42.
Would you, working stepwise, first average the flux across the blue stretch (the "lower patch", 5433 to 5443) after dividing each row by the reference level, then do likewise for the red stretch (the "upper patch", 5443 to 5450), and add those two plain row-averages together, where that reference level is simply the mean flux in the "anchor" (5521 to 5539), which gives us 2.00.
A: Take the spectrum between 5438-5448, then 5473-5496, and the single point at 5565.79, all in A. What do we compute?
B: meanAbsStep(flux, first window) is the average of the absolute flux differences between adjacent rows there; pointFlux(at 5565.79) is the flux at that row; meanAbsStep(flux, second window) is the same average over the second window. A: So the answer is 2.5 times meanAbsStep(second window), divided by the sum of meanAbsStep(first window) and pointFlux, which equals 0.035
